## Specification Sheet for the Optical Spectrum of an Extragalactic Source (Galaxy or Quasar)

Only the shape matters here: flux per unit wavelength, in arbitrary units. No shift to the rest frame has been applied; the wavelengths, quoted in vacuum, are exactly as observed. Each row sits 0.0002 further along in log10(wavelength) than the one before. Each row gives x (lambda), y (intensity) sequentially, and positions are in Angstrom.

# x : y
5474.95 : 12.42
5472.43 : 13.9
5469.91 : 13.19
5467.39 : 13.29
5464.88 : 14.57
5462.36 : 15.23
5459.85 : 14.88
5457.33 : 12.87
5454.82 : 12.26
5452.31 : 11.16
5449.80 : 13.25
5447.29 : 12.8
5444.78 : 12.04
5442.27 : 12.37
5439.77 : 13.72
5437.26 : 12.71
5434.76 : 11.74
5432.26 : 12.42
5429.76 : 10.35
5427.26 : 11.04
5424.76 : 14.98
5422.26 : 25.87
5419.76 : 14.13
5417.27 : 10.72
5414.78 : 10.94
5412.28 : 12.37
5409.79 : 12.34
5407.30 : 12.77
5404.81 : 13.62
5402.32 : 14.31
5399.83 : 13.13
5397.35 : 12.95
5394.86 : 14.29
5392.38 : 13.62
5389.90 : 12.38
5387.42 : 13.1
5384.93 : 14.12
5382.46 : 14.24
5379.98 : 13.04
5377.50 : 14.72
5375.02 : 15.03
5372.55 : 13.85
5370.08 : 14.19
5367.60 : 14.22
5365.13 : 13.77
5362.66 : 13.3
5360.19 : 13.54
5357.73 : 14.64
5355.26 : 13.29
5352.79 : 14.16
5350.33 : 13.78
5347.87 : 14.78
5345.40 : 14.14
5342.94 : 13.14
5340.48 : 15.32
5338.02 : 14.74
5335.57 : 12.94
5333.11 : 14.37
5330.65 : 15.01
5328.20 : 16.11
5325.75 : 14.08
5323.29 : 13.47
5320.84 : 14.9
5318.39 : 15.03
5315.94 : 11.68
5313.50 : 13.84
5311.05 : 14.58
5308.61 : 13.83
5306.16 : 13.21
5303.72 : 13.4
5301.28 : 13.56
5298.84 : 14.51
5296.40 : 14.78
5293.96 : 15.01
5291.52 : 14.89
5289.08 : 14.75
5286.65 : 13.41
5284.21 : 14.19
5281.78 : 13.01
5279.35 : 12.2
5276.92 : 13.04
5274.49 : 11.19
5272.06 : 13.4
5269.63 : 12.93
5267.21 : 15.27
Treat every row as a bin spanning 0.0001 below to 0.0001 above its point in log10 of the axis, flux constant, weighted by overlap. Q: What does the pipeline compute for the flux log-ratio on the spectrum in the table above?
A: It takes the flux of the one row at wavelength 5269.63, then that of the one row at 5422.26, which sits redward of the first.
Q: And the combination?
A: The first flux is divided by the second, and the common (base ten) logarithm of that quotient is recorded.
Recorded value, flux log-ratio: -0.30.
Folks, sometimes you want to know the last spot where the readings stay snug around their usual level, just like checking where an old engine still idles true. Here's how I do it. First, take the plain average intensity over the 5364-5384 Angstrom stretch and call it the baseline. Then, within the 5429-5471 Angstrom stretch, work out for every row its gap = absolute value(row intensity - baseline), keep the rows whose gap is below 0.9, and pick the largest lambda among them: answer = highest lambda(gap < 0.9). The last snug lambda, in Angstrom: 5467.39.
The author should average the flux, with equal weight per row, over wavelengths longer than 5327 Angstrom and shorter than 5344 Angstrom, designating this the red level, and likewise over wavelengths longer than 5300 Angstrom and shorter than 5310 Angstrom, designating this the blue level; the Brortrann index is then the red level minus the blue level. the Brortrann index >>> 1.0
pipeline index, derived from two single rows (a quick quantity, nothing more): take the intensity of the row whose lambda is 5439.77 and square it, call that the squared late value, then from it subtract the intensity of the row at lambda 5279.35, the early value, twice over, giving 164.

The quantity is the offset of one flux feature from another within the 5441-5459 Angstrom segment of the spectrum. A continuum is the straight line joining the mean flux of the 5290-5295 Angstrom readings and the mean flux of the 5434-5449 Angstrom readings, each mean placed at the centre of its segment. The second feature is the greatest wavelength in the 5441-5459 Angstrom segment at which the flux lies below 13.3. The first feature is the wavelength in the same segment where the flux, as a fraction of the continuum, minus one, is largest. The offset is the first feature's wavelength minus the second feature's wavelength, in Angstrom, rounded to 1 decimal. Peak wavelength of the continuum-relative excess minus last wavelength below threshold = -7.5 Angstrom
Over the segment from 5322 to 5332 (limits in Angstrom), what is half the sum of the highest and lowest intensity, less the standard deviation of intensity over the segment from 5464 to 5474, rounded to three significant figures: 14.2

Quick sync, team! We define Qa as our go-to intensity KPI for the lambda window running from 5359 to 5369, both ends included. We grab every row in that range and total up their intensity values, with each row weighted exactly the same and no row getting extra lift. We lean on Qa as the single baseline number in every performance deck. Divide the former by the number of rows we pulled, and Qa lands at 13.7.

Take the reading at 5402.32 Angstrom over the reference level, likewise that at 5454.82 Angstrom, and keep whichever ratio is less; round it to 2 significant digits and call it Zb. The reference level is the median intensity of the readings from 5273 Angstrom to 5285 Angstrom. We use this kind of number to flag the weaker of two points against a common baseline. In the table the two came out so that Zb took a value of 0.94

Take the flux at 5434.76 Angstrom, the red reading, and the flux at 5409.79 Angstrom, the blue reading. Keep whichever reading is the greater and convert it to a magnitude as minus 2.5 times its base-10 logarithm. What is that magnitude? -2.73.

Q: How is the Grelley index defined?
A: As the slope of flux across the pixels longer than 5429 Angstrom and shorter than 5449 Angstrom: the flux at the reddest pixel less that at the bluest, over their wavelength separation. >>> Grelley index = 0.1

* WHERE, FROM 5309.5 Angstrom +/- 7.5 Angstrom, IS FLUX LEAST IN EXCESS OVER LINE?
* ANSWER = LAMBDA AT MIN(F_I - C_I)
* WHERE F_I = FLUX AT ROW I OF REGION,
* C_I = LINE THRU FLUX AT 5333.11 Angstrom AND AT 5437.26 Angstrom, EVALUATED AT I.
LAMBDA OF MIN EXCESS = 5315.94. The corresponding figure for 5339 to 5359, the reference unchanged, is 5342.94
